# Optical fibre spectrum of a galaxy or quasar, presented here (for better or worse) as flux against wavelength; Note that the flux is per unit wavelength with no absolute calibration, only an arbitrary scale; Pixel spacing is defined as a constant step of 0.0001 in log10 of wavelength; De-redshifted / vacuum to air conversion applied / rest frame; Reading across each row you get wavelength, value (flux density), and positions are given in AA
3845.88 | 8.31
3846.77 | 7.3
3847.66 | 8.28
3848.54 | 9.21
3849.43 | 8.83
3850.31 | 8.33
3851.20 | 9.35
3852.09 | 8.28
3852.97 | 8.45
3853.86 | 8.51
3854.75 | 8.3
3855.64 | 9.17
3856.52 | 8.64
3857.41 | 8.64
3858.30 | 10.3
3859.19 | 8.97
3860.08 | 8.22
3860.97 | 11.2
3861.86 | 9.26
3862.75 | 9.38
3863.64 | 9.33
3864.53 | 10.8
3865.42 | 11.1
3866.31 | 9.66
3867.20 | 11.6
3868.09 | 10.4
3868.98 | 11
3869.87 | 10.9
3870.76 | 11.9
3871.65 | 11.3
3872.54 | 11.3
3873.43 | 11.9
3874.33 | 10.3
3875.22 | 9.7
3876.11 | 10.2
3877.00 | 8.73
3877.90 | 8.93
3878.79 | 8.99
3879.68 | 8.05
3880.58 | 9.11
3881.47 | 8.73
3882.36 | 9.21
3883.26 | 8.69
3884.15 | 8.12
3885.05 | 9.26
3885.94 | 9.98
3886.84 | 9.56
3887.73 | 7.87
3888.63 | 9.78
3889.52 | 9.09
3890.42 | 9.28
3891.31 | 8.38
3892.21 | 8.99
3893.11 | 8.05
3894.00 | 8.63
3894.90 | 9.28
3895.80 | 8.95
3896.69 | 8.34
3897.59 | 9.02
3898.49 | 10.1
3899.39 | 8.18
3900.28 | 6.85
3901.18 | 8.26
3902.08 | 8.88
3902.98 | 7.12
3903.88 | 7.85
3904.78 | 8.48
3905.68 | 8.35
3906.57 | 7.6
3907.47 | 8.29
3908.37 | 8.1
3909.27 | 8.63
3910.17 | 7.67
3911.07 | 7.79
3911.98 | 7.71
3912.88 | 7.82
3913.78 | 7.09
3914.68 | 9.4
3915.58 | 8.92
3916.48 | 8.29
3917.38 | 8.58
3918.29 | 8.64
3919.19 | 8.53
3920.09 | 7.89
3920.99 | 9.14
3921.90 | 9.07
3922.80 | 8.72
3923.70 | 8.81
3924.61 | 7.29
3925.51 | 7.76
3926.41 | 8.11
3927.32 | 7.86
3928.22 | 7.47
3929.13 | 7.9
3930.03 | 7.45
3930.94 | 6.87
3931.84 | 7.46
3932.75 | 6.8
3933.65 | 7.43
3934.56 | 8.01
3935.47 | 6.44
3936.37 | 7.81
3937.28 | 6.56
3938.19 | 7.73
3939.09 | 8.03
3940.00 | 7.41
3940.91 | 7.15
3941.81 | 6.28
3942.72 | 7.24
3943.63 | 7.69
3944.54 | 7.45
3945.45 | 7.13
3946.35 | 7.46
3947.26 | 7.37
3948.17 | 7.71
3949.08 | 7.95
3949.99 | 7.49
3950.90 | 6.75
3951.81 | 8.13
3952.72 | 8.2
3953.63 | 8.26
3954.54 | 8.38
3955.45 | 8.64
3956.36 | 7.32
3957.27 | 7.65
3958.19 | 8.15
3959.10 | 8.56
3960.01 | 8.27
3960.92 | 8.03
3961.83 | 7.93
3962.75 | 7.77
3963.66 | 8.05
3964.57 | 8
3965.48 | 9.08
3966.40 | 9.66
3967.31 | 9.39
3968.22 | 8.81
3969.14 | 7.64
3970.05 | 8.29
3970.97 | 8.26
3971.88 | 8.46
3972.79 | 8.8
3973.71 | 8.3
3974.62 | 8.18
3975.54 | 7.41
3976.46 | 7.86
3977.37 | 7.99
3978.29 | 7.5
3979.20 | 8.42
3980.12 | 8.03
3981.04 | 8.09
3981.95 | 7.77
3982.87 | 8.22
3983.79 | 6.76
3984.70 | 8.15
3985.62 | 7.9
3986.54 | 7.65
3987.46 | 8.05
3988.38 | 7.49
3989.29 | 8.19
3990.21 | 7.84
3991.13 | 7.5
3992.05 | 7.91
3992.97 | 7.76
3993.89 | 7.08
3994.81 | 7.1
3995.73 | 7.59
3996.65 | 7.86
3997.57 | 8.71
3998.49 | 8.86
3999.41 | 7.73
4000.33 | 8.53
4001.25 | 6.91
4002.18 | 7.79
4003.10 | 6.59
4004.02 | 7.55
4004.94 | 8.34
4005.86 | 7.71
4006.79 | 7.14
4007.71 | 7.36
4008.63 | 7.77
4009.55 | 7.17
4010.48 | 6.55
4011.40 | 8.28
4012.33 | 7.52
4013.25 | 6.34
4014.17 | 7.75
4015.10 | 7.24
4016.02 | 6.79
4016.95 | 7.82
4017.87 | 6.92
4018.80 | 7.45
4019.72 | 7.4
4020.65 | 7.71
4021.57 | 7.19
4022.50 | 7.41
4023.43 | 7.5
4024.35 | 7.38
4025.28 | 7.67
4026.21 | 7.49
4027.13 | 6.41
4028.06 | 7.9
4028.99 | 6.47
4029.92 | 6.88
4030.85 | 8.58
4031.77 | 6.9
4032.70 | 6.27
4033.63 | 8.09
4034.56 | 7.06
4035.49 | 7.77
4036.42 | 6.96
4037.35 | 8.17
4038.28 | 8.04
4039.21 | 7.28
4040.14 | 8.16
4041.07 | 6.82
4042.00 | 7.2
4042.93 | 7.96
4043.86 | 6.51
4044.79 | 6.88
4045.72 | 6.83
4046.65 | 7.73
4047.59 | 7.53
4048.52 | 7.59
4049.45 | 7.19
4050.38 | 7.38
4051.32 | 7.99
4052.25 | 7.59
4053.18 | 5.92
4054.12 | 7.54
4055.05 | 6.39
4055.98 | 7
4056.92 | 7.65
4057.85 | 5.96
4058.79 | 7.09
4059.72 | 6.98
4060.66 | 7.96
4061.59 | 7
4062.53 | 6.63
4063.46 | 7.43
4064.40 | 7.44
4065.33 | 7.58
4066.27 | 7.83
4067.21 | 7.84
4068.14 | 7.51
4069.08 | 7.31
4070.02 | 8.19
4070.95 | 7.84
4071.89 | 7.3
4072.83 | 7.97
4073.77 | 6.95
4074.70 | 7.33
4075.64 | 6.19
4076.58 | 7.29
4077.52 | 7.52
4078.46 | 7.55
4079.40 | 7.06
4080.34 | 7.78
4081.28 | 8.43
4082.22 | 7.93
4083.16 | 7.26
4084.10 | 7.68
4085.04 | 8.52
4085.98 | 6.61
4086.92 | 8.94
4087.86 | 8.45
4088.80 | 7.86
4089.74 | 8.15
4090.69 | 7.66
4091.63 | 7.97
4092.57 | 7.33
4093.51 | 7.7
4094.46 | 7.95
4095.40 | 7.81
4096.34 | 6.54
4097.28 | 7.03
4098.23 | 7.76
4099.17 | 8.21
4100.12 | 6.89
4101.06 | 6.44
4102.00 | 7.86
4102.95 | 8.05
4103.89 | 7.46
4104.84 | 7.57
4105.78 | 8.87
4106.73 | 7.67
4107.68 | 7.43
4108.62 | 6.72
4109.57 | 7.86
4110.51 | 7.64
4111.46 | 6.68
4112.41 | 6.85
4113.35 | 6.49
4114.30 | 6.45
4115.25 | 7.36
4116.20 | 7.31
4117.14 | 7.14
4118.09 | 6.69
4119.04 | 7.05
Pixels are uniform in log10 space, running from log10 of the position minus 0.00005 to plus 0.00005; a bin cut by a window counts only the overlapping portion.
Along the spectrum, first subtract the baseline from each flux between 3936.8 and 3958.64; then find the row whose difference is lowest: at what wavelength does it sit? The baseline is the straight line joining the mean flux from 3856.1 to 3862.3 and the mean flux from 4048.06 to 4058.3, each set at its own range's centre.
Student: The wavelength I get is 3941.81 AA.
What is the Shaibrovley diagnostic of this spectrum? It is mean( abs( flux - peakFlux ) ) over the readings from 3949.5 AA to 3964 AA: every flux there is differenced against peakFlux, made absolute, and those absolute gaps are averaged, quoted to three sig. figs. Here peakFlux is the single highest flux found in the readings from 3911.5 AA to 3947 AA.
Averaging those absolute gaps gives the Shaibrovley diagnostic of 1.43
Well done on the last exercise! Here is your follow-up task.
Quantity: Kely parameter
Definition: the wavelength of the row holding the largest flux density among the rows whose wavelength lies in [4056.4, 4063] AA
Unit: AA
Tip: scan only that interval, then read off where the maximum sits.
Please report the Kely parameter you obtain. 4060.66 AA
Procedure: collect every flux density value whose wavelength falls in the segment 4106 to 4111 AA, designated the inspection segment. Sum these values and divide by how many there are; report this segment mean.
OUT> 7.5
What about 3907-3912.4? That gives 8.0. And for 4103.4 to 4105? 7.5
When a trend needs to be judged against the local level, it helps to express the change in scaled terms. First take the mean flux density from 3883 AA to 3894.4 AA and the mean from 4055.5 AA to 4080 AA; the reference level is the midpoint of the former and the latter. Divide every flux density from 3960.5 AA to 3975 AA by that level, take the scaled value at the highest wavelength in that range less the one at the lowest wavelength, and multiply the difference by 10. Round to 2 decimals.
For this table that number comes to 0.18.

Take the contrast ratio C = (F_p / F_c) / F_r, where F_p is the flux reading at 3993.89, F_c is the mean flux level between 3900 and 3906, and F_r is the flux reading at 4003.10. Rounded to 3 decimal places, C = 0.135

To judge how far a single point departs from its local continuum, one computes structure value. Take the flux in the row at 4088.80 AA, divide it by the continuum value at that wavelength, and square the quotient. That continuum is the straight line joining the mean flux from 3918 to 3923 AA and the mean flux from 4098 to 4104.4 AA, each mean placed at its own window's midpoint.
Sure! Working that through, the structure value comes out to 1.07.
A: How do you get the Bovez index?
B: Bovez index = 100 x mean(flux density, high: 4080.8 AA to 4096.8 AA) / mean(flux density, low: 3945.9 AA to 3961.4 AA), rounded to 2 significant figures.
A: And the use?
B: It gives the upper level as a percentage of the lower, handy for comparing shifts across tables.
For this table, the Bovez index 99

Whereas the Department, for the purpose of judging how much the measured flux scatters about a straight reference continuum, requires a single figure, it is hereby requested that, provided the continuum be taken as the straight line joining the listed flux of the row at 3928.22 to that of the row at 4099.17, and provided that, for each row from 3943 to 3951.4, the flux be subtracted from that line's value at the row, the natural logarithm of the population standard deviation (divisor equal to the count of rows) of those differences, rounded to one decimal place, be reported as -1.1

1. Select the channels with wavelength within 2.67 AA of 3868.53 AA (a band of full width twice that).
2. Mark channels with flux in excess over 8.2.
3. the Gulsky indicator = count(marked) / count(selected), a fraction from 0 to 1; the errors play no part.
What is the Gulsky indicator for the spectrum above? 1.0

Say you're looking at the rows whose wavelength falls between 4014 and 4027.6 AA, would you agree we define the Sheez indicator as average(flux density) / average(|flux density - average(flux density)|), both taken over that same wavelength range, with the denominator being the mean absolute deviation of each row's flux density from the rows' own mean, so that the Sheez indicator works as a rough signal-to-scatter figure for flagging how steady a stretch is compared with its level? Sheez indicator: 25.5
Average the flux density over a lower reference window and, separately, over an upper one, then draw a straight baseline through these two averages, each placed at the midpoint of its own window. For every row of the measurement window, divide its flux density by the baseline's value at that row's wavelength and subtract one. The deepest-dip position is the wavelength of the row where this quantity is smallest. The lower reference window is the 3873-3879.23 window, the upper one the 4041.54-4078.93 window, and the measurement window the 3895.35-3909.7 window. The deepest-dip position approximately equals 3900.28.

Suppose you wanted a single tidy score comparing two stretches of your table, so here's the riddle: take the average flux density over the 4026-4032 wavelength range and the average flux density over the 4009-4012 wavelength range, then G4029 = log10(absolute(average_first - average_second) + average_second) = 0.87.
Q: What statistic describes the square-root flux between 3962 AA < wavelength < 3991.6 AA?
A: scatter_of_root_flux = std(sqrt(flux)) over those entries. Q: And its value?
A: 0.10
